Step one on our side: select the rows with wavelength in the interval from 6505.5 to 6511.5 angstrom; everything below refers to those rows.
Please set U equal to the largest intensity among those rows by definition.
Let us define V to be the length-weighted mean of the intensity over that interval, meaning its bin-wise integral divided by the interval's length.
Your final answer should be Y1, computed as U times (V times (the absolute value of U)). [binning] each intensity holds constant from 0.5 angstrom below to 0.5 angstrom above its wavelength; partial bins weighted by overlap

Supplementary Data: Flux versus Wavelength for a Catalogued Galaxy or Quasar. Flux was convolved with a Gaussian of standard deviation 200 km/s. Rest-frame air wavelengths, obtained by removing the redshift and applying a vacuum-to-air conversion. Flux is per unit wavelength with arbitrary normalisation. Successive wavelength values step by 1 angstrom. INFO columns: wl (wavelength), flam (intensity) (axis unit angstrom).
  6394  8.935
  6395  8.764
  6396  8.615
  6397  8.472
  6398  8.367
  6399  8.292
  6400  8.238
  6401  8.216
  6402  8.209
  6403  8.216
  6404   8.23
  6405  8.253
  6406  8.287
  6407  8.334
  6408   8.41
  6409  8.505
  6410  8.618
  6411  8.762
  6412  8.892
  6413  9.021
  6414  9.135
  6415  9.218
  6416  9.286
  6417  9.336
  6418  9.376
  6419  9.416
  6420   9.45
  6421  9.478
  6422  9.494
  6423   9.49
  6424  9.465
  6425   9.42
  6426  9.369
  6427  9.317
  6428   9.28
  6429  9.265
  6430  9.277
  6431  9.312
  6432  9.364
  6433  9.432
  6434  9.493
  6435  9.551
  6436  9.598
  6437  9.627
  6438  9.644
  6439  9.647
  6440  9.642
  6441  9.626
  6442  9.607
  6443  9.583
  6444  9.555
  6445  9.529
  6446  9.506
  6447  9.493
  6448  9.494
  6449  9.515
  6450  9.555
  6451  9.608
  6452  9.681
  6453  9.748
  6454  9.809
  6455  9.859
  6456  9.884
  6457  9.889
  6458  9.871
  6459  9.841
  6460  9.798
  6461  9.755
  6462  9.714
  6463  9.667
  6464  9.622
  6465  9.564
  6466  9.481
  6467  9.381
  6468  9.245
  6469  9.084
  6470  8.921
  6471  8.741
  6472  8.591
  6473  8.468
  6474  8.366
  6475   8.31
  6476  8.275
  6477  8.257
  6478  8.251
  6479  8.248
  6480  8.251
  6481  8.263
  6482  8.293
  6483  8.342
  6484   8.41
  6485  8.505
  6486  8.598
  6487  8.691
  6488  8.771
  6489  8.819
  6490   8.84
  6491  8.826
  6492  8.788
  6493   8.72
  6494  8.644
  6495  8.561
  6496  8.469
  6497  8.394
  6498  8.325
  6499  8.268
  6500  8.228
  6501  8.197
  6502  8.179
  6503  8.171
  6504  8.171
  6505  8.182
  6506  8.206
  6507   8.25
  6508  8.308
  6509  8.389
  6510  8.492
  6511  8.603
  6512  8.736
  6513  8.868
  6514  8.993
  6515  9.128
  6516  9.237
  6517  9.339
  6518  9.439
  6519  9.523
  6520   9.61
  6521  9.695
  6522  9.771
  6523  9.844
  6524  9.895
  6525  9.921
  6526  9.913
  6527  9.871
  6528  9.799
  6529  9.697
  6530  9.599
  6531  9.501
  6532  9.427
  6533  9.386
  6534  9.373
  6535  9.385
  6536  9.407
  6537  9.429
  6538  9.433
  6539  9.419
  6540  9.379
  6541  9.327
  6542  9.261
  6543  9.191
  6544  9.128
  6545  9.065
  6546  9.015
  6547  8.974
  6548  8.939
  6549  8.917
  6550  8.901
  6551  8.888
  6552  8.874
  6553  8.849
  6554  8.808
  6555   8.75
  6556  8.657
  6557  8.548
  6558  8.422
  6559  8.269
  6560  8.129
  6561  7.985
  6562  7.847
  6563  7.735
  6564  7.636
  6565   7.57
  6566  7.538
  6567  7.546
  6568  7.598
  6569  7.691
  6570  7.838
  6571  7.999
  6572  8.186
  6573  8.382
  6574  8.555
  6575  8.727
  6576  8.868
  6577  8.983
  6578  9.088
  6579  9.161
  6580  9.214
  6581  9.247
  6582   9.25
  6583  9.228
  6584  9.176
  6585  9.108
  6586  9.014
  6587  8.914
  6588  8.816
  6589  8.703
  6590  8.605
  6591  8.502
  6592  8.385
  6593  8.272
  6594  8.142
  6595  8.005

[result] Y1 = 620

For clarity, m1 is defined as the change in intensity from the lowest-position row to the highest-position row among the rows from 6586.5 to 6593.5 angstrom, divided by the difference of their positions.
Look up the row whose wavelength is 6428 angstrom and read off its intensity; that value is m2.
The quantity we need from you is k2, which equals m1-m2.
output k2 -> -9.4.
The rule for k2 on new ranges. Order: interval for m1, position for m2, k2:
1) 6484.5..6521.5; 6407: -8.3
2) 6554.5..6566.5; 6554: -8.9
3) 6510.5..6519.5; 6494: -8.5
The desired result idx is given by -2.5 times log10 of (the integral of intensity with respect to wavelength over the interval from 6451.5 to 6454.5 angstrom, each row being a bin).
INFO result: -3.66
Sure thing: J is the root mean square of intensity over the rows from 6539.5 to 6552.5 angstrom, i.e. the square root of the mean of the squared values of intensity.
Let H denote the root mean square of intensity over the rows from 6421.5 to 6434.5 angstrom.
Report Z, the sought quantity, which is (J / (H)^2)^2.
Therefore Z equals 0.0106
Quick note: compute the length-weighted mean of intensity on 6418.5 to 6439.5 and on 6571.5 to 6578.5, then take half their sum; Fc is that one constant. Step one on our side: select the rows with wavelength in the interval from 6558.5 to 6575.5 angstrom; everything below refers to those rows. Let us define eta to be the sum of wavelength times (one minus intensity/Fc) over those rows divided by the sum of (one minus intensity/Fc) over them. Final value 6566.3 angstrom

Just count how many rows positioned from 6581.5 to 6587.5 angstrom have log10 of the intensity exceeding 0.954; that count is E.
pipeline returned 5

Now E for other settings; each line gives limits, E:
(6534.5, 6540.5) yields 6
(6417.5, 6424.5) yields 7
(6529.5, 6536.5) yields 7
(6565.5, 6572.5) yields 0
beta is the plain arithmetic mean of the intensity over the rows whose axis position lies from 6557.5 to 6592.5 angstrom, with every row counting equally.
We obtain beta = 8.45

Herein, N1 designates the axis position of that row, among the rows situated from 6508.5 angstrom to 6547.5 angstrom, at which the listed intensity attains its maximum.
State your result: 6525 angstrom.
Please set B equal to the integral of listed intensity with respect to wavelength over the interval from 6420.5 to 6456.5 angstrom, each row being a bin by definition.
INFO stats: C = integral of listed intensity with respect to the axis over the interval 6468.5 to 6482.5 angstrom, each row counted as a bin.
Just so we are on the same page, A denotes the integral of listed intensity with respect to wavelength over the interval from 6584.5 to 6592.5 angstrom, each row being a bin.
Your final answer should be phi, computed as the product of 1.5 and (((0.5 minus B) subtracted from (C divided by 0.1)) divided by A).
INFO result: 33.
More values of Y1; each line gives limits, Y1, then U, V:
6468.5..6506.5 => 698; 9.084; 8.46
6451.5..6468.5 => 948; 9.889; 9.69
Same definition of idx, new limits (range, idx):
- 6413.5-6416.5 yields -3.60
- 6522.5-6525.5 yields -3.68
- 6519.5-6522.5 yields -3.66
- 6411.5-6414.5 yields -3.58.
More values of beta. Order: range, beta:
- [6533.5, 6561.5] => 8.95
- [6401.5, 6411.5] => 8.38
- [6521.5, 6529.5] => 9.84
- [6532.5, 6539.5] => 9.40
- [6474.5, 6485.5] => 8.31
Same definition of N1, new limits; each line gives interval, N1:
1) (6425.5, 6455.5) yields 6455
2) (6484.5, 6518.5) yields 6518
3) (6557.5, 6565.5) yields 6558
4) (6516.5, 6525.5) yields 6525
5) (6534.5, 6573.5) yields 6538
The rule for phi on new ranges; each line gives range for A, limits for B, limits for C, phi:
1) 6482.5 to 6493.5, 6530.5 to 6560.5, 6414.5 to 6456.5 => 67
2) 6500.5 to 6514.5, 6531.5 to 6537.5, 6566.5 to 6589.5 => 26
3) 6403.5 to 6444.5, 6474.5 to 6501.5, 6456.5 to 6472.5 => 7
